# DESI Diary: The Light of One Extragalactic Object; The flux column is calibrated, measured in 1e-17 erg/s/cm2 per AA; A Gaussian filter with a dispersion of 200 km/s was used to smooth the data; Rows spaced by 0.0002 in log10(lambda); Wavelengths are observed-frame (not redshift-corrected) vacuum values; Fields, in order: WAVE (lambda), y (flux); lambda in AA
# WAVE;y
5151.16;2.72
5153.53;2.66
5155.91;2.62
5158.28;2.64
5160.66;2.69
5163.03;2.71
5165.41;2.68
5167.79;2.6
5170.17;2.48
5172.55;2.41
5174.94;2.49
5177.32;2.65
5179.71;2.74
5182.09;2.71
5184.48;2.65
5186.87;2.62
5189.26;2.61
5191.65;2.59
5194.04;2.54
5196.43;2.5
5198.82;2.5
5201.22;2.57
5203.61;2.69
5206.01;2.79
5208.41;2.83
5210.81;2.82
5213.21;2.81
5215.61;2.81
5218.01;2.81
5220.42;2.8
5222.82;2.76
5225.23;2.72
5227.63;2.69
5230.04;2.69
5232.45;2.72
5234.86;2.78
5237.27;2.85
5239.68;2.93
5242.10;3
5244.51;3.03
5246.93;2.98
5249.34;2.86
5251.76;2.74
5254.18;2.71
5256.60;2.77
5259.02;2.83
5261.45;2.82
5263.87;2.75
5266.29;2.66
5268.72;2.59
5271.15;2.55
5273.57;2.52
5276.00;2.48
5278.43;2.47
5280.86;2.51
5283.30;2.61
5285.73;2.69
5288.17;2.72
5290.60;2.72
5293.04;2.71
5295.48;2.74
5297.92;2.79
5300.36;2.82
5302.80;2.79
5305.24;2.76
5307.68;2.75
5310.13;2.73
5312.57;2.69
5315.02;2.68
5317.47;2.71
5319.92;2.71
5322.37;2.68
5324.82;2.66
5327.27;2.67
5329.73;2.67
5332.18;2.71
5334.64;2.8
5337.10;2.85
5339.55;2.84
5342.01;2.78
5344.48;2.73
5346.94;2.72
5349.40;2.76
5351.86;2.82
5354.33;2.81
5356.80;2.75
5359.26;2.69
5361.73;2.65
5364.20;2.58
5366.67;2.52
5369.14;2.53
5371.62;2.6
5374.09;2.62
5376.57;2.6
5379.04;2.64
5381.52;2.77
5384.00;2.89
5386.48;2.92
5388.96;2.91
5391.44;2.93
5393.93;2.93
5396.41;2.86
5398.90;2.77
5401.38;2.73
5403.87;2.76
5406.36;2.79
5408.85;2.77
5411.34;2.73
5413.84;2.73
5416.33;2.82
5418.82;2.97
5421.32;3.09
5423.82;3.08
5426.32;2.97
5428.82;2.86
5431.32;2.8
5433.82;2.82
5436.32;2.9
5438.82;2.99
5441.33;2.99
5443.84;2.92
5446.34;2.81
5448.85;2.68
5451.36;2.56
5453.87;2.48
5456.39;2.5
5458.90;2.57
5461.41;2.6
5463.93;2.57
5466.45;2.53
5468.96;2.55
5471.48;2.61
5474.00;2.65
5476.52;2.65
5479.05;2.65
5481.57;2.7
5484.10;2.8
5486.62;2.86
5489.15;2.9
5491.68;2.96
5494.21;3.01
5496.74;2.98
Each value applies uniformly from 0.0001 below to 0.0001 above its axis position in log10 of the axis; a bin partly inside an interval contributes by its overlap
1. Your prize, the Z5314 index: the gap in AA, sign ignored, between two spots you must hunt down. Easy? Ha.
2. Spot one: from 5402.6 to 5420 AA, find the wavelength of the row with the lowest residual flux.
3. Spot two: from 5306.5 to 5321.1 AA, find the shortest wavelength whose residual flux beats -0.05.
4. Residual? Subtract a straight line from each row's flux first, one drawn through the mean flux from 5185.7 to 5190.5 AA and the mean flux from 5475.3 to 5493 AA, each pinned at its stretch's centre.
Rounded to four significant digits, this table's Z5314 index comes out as 106.2 AA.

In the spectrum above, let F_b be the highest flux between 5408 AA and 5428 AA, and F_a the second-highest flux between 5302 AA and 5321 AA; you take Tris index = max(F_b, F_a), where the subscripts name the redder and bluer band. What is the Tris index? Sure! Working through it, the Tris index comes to 3.09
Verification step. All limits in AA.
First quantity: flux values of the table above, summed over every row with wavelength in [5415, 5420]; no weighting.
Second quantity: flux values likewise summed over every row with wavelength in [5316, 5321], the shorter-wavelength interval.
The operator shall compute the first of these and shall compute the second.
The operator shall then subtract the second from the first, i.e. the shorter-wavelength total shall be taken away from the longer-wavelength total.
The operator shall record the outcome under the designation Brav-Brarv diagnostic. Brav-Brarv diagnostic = 0.37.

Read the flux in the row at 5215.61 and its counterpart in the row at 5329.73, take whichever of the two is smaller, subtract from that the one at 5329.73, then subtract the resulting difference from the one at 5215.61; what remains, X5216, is 2.81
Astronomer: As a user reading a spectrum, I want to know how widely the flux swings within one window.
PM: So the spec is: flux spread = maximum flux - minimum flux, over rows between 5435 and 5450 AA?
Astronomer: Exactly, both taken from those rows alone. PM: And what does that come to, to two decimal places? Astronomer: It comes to 0.31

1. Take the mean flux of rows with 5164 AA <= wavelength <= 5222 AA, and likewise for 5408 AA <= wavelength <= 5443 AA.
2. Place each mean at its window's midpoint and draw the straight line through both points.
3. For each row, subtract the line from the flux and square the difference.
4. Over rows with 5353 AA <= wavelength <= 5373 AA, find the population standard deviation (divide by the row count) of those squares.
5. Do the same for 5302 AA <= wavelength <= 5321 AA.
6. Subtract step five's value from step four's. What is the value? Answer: 0.032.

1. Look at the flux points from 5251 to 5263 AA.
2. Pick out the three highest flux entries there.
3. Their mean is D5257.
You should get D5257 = 2.81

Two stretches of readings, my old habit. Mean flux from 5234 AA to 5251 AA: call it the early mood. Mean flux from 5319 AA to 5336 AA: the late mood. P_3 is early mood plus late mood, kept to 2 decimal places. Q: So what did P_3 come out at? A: 5.62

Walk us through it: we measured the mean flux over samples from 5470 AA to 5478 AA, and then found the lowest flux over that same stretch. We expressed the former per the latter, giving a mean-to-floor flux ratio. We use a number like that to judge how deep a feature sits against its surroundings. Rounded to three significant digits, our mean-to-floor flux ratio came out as 1.01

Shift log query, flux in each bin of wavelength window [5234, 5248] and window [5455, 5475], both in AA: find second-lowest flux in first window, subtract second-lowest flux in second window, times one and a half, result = 0.48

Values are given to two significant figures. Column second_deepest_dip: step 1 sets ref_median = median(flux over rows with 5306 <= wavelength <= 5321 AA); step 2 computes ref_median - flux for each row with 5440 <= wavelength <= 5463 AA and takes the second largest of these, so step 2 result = 0.21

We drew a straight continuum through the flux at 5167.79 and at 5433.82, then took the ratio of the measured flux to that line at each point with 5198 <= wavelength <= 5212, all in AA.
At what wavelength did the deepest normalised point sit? 5198.82 AA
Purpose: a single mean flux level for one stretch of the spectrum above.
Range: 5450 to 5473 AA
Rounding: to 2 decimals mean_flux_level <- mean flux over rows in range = 2.55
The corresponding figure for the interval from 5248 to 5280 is 2.67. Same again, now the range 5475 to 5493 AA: 2.79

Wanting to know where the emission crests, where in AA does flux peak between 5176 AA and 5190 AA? 5179.71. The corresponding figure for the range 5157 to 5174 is 5163.03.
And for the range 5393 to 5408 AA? 5393.93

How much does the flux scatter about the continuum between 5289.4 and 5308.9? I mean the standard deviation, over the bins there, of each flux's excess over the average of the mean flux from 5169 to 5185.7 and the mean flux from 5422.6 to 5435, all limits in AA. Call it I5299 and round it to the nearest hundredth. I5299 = 0.04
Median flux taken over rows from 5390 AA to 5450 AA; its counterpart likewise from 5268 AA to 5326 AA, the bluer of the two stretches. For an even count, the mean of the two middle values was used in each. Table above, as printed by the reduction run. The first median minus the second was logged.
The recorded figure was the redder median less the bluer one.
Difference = 0.14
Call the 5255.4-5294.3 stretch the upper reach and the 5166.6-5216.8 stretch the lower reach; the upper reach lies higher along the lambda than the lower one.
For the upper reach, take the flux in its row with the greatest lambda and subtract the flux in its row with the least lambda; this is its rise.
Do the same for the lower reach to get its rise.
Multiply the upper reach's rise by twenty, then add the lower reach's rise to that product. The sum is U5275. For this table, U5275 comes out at -1.0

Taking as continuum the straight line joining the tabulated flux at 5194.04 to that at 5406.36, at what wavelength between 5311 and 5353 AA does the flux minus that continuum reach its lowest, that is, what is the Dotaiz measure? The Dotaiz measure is 5324.82 AA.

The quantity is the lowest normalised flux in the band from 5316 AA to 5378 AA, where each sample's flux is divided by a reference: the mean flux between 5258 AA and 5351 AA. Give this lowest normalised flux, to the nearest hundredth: 0.93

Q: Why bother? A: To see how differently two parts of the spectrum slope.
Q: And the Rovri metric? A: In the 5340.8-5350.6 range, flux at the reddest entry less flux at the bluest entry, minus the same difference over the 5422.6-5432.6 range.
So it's 0.26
